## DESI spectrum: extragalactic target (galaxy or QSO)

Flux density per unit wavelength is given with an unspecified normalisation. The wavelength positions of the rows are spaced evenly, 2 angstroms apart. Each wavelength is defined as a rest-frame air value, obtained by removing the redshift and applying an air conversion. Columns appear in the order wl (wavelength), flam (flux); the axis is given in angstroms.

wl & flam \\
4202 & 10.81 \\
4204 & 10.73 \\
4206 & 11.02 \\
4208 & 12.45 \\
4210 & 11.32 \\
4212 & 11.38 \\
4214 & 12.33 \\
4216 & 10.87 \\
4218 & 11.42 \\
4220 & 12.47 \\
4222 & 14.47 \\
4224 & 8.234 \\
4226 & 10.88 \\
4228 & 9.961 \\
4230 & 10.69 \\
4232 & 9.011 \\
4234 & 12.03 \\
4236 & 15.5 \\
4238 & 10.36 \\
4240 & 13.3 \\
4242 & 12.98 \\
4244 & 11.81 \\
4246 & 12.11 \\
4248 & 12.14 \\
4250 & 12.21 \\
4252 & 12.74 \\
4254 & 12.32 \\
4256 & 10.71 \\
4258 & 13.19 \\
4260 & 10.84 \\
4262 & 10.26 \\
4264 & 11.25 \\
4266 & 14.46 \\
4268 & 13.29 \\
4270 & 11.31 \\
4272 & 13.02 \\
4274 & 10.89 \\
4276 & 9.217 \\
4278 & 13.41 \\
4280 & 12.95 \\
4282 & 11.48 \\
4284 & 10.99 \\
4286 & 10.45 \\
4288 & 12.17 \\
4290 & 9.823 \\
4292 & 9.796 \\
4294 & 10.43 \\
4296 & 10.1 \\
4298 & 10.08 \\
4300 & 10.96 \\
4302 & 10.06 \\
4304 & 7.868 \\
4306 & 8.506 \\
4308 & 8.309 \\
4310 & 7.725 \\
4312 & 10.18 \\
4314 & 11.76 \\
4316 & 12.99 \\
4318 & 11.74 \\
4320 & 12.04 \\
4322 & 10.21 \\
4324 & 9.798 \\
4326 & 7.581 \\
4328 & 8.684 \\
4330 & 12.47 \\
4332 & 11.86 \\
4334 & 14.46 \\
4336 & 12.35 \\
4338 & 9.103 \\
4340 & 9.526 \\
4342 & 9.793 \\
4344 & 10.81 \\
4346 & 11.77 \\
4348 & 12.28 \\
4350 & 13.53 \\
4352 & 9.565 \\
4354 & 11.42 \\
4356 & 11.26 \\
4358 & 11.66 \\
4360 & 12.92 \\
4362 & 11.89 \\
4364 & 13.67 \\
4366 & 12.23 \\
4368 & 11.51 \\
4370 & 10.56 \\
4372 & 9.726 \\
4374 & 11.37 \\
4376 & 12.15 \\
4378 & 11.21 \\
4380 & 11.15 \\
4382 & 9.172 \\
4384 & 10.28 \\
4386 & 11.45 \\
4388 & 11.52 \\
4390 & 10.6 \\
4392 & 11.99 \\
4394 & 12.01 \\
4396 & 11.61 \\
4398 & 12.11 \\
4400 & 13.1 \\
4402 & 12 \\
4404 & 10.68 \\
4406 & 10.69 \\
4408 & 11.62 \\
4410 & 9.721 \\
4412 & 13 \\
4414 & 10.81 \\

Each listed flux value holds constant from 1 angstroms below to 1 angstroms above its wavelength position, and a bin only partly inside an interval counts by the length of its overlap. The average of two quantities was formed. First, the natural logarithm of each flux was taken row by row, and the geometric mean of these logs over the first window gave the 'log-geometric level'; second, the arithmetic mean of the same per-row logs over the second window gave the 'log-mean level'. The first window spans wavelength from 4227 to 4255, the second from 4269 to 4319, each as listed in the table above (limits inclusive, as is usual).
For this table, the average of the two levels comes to 2.41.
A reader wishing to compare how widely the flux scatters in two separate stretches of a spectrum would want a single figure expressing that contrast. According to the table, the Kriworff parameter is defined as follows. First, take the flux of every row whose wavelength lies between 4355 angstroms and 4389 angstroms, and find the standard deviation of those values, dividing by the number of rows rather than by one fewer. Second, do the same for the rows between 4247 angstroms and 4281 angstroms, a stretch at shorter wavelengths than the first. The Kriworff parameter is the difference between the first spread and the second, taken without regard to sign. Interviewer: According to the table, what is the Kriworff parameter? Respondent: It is 0.27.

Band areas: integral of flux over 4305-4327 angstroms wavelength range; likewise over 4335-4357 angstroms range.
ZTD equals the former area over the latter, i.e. 0.913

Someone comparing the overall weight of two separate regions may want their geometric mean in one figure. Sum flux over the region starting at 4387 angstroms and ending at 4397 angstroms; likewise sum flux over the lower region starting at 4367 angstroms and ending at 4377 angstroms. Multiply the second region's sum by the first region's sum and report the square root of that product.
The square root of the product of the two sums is 56.5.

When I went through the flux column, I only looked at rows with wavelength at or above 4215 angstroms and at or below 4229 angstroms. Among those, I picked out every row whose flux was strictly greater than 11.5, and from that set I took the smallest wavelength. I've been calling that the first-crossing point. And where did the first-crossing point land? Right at 4220 angstroms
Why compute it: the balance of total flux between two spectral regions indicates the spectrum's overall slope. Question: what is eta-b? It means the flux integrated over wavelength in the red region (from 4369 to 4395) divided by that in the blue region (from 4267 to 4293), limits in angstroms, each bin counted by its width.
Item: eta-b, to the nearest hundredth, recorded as 0.96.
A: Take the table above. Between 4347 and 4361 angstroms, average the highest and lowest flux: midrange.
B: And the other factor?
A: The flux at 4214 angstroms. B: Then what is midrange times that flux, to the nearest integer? 142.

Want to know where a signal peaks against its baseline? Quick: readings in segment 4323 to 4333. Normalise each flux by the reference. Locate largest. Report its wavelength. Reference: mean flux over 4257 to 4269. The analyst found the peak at 4330 angstroms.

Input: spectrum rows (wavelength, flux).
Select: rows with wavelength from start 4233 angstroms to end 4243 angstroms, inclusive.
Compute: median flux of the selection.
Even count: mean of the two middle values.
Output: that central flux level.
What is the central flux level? 13.0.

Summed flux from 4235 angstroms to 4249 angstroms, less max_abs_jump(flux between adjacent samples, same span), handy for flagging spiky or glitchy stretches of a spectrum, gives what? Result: 83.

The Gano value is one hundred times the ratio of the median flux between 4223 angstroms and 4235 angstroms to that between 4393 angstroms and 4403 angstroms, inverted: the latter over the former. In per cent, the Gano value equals 116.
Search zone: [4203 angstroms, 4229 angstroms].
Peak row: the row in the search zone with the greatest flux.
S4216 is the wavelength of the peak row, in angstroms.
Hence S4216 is 4222 angstroms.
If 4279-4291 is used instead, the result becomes 4280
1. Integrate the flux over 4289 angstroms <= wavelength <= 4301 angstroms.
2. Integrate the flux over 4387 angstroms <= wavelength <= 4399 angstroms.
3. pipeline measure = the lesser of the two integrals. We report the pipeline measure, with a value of 122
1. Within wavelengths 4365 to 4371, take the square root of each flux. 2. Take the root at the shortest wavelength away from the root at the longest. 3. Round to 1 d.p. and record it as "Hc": -0.2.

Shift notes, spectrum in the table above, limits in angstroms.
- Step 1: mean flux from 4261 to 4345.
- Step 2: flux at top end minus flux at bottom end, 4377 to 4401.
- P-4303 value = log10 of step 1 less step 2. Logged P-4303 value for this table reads 0.95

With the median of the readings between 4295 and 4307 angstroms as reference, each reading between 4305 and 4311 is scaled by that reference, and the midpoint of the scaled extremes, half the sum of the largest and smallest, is 0.81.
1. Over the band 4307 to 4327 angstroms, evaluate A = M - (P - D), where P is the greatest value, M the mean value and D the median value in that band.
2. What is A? 7.4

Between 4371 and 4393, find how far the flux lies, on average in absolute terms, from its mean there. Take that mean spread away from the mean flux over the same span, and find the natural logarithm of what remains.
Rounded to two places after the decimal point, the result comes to 2.32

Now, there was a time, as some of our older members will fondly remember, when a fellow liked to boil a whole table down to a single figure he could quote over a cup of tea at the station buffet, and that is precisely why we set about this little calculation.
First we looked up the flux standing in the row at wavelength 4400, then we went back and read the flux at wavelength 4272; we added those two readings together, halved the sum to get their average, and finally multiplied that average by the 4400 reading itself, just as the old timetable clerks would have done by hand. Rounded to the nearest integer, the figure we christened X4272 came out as 171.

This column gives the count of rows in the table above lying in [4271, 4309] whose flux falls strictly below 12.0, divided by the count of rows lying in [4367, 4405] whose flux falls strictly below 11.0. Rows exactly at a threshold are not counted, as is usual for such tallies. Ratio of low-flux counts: 2.5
